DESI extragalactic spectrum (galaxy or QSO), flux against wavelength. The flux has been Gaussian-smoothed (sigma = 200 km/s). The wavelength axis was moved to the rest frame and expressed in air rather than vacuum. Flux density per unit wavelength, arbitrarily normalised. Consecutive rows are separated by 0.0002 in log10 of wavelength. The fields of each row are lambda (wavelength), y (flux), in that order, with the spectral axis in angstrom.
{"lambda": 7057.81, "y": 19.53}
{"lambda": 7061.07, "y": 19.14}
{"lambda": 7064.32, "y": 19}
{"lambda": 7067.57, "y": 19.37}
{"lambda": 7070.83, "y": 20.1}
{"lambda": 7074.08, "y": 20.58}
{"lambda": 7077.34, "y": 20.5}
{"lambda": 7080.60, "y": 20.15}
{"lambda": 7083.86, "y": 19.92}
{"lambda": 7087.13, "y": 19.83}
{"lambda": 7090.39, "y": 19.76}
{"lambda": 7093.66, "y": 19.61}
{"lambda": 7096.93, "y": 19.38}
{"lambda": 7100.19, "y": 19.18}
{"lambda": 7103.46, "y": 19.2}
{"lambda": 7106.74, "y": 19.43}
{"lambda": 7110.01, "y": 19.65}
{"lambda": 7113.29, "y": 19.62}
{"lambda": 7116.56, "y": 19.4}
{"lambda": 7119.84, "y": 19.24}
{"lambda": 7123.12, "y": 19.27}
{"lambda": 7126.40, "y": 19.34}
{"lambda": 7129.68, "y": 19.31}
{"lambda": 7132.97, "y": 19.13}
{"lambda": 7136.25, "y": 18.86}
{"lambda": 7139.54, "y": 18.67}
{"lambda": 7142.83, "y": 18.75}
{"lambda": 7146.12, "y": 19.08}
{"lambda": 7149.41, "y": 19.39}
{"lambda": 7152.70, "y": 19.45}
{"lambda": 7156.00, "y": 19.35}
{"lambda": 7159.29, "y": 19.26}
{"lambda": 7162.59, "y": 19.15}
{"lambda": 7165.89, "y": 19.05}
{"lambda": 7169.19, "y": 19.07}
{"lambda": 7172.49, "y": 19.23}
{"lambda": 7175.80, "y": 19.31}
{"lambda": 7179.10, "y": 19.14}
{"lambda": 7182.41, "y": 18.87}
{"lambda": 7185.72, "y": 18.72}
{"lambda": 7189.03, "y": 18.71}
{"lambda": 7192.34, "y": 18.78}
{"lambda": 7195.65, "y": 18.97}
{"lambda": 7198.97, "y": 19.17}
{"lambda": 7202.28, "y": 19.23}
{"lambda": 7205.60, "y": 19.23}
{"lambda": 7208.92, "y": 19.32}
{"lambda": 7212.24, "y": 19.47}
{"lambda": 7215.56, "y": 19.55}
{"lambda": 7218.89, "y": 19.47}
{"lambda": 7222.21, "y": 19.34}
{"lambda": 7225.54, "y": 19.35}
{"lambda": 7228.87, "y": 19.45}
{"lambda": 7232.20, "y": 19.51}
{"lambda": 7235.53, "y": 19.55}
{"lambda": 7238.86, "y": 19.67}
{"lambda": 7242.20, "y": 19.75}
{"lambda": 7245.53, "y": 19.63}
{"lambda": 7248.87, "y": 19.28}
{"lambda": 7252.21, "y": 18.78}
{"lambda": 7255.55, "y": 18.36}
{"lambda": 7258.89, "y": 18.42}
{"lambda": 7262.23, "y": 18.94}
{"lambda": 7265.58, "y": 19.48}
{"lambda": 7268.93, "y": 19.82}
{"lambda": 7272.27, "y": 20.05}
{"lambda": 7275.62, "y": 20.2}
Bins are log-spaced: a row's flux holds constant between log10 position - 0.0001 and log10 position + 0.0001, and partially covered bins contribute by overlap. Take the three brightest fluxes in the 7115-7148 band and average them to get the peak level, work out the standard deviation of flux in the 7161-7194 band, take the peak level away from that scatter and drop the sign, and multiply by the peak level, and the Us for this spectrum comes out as 370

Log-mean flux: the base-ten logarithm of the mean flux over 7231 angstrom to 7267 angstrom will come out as 1.28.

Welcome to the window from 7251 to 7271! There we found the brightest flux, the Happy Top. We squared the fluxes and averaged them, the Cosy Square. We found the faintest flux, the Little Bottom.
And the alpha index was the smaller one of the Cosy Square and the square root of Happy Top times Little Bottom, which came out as 19.1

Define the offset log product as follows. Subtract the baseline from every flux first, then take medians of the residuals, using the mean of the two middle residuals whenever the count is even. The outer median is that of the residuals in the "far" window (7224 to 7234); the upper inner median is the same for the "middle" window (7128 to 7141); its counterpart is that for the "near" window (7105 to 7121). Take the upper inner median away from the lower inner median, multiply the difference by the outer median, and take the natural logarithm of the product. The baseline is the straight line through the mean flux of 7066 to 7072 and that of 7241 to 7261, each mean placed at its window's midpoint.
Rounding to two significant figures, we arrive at -2.2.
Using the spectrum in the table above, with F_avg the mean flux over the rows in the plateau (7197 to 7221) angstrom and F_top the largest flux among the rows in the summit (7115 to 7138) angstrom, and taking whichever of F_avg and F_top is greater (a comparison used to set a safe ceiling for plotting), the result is 19.4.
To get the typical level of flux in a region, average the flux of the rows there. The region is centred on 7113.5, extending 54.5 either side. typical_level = 19.4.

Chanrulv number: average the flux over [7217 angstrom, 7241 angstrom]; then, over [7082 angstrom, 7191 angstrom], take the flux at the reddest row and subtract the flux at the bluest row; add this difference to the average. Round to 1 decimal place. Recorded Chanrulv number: 18.3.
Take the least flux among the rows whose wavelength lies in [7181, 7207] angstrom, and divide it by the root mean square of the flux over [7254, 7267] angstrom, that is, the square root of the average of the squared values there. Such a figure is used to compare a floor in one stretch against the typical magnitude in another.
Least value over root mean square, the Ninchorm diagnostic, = 0.99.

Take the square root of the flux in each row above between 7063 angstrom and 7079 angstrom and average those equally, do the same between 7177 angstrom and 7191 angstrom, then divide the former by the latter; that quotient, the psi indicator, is 1.03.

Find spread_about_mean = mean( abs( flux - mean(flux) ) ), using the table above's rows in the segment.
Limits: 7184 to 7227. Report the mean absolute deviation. 0.24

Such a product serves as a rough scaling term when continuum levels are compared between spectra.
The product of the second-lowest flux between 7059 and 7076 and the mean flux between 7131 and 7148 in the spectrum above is 362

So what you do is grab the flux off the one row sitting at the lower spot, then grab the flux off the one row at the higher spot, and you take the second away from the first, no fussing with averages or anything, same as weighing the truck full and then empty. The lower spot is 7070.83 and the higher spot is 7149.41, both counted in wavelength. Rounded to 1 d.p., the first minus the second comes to 0.7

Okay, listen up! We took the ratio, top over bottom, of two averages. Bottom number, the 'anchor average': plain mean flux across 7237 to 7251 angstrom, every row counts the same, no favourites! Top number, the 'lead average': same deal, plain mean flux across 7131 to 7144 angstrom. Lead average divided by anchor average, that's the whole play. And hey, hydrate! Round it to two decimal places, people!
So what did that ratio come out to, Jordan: 0.96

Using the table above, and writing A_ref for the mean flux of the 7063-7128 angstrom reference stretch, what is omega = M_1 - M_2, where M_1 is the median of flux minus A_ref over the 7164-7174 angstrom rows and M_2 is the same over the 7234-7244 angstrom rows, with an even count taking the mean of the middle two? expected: -0.6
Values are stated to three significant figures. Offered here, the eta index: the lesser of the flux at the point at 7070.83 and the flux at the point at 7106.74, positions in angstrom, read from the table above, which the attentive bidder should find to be 19.4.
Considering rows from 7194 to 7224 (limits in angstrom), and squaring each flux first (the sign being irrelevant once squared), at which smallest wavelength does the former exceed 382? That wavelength 7215.56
